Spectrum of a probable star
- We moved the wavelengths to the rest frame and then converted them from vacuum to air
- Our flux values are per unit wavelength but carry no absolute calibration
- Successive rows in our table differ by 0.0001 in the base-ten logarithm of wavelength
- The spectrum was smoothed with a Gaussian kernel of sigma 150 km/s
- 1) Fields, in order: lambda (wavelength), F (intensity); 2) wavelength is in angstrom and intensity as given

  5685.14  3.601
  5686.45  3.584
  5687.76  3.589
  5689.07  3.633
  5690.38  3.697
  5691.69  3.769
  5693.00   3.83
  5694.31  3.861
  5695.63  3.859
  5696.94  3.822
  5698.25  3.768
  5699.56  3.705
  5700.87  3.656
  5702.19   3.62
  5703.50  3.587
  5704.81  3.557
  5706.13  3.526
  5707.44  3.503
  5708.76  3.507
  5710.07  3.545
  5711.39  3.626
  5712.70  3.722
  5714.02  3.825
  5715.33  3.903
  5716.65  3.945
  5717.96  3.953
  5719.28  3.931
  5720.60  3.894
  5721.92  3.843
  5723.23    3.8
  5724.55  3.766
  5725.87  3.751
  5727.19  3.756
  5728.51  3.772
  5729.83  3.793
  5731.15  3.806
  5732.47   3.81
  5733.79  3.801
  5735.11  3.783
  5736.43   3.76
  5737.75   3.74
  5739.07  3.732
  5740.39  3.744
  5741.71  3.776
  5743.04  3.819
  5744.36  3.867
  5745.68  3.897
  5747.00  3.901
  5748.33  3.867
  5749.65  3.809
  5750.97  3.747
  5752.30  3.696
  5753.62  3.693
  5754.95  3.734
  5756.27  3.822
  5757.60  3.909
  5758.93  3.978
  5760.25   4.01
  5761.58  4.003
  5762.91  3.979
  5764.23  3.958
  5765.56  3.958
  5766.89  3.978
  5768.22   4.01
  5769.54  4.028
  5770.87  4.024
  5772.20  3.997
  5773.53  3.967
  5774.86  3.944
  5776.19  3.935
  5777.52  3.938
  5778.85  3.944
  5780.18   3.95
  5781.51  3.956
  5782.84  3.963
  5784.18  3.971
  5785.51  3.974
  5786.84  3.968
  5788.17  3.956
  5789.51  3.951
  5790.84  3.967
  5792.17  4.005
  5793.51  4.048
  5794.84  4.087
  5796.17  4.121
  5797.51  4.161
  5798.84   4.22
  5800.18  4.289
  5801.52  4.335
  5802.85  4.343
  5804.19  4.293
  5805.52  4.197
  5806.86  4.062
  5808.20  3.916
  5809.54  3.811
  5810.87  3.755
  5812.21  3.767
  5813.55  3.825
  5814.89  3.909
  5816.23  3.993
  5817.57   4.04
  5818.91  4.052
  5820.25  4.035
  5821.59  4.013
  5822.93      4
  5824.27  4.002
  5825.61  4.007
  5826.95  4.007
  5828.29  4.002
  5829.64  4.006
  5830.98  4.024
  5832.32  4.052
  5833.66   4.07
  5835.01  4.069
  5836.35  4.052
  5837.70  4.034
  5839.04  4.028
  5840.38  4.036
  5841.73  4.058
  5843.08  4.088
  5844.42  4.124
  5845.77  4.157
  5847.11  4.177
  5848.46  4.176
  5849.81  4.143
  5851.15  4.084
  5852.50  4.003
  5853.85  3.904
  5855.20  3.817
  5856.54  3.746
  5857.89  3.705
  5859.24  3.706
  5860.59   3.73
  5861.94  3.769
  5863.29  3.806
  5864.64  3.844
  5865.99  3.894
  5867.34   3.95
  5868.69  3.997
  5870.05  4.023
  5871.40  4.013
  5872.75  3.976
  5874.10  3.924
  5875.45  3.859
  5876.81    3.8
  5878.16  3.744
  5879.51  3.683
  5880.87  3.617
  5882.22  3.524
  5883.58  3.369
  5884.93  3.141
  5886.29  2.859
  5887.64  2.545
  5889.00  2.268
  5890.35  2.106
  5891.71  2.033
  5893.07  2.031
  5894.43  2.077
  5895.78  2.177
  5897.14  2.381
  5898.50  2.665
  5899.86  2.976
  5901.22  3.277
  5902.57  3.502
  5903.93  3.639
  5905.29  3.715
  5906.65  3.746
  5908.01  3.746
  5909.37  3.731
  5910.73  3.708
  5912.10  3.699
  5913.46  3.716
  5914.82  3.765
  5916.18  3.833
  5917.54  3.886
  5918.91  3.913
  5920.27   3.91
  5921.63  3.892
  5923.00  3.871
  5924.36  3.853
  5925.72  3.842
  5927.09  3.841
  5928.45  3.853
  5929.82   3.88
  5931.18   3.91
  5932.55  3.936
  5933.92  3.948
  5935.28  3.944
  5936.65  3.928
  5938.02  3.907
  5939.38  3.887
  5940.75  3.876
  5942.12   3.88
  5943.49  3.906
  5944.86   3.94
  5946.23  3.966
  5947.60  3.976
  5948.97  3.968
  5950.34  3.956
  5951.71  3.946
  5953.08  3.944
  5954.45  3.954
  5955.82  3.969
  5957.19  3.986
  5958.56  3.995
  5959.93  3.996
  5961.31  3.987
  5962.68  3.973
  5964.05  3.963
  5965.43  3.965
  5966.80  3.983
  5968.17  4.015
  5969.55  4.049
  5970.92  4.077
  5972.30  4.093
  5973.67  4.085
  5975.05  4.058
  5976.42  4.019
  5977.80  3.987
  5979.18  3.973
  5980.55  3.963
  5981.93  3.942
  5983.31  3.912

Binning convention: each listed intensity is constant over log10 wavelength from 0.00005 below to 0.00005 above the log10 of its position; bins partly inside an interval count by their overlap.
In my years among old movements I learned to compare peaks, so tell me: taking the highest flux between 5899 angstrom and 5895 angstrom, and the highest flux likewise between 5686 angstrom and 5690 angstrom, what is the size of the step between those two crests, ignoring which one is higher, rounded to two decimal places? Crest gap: 0.97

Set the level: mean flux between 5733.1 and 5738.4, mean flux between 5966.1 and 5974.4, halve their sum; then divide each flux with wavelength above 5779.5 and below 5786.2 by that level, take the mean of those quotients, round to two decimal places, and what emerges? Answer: 1.01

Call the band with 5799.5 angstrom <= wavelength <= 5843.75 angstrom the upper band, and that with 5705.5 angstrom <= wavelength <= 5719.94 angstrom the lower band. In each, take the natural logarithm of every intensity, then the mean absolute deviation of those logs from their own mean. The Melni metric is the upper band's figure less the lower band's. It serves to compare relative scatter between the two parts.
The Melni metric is -0.02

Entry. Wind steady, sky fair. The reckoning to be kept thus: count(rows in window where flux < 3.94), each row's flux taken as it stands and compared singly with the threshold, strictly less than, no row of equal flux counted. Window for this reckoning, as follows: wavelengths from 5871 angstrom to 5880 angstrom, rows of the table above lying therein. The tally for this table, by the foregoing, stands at 5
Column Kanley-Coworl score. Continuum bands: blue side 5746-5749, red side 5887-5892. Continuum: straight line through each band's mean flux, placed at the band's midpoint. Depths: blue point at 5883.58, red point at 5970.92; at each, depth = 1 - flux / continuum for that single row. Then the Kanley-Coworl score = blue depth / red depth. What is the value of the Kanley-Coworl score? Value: 0.2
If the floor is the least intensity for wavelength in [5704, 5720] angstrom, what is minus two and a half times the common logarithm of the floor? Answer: -1.36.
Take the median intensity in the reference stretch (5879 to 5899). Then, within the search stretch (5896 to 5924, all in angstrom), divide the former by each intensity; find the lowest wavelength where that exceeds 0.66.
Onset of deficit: 5897.14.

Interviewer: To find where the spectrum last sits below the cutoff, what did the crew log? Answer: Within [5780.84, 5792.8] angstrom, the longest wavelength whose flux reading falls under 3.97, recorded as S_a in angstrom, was 5790.84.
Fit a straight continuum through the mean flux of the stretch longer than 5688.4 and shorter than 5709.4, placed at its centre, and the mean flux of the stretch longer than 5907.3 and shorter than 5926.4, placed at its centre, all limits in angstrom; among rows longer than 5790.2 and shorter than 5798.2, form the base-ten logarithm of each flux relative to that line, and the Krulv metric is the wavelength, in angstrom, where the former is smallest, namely 5790.84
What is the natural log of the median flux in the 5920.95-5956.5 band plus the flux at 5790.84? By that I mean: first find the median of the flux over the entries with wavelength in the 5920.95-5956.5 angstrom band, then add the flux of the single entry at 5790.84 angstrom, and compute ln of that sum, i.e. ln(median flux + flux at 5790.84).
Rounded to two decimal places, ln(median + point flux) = 2.07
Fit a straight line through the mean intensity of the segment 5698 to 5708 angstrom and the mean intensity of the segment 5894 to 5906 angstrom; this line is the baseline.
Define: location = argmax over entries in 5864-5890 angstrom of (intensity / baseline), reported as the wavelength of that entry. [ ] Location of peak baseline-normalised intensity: 5870.05 angstrom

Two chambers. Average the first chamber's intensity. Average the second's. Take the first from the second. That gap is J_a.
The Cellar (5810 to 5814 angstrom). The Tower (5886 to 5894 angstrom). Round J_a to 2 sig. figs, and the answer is -1.5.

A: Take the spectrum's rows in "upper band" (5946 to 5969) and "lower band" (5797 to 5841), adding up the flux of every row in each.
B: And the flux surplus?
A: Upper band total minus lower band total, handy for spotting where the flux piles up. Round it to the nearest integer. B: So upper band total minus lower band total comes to -66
